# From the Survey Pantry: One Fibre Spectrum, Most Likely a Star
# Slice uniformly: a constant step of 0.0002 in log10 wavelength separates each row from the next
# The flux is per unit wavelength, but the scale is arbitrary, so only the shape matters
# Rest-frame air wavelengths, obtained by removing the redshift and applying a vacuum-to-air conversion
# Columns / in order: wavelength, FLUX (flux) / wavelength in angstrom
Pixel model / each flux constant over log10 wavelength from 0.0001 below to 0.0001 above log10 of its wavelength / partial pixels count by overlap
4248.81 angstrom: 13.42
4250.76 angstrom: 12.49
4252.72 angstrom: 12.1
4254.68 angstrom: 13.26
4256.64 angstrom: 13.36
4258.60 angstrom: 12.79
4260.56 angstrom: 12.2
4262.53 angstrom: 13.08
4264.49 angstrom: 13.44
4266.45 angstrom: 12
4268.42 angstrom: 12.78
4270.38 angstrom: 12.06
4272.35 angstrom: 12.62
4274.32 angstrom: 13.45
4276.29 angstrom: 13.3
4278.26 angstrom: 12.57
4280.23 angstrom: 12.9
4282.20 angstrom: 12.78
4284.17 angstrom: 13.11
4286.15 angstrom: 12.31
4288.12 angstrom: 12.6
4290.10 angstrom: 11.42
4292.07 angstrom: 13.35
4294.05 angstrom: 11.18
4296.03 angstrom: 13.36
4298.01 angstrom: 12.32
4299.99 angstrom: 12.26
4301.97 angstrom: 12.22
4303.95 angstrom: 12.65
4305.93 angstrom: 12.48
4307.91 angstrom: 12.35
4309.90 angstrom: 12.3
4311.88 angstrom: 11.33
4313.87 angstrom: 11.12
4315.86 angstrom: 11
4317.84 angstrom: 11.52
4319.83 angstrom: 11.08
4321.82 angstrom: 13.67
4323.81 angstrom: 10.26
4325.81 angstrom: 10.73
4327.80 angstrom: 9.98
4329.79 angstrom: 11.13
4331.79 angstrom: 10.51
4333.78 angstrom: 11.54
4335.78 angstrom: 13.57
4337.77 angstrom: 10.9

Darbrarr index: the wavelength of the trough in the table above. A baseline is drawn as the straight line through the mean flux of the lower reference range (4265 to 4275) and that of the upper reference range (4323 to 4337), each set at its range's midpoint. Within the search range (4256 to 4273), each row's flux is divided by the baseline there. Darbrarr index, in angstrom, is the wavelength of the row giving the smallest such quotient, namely 4266.45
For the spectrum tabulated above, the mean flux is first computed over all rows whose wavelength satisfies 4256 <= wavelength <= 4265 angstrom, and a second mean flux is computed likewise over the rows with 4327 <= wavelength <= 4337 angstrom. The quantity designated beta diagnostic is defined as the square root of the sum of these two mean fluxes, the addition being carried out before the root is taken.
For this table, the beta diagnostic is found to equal 4.93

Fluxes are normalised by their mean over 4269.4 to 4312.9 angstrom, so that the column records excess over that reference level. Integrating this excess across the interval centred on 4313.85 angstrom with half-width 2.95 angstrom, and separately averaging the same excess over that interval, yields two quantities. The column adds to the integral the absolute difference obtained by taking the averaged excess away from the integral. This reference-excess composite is -1.3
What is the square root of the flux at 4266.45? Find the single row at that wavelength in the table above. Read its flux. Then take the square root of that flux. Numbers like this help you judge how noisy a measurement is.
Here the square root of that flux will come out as 3.46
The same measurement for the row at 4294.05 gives 3.34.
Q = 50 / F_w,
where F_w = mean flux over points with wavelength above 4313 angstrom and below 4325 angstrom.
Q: 4.4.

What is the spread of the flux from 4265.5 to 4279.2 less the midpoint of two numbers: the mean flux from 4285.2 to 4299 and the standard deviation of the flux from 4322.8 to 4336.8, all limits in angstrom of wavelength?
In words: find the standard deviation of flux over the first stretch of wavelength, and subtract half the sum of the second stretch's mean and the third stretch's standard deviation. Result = -6.23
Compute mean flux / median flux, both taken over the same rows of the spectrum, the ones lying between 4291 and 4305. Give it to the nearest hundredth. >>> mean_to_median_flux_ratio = 1.01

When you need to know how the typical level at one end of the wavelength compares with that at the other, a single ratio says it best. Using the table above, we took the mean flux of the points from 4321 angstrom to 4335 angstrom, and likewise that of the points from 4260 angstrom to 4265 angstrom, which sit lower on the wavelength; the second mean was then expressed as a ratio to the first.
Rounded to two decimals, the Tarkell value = 1.16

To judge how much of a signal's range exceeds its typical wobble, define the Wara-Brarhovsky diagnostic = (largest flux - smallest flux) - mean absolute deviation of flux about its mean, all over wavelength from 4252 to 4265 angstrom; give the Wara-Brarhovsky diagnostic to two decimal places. 0.89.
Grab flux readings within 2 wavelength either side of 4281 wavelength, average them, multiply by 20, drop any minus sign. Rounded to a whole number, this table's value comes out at 257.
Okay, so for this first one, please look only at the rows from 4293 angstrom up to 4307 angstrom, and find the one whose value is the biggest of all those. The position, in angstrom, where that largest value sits 4296.03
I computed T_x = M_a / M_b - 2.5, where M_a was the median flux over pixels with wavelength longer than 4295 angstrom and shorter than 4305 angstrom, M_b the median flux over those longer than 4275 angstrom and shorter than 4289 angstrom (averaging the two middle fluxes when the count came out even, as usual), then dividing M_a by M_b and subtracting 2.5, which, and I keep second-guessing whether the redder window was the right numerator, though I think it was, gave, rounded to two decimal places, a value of -1.54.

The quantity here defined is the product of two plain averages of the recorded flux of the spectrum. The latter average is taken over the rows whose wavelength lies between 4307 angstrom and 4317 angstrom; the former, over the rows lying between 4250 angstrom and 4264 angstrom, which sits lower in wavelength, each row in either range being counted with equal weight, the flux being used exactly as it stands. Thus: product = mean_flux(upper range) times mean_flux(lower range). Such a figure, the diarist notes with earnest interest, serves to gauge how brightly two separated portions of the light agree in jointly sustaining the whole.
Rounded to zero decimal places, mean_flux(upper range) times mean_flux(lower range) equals 148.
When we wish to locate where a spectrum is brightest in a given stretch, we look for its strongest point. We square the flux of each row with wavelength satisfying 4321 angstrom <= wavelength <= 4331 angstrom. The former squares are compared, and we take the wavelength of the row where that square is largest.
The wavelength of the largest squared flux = 4321.82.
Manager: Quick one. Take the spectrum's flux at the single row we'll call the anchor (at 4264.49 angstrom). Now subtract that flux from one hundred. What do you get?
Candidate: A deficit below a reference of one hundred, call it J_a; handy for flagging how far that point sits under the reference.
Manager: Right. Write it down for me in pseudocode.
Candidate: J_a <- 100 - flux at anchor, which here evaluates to 86.6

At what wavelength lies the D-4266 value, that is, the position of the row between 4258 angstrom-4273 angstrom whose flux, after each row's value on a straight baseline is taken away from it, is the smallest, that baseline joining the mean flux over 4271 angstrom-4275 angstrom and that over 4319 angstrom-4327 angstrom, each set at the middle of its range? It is 4266.45 angstrom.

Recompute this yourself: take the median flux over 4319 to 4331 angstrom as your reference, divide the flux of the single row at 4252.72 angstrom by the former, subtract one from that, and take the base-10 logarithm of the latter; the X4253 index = -1.0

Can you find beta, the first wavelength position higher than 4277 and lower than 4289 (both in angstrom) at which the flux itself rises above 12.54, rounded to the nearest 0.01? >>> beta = 4278.26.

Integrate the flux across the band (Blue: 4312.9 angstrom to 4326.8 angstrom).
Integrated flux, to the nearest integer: 158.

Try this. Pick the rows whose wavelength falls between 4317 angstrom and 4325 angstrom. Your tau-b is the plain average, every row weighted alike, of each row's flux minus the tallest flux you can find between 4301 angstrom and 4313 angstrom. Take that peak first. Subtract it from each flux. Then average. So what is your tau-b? -1.0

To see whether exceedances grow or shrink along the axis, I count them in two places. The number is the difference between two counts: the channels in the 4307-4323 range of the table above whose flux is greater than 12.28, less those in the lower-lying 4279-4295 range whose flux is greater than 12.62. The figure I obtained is -1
